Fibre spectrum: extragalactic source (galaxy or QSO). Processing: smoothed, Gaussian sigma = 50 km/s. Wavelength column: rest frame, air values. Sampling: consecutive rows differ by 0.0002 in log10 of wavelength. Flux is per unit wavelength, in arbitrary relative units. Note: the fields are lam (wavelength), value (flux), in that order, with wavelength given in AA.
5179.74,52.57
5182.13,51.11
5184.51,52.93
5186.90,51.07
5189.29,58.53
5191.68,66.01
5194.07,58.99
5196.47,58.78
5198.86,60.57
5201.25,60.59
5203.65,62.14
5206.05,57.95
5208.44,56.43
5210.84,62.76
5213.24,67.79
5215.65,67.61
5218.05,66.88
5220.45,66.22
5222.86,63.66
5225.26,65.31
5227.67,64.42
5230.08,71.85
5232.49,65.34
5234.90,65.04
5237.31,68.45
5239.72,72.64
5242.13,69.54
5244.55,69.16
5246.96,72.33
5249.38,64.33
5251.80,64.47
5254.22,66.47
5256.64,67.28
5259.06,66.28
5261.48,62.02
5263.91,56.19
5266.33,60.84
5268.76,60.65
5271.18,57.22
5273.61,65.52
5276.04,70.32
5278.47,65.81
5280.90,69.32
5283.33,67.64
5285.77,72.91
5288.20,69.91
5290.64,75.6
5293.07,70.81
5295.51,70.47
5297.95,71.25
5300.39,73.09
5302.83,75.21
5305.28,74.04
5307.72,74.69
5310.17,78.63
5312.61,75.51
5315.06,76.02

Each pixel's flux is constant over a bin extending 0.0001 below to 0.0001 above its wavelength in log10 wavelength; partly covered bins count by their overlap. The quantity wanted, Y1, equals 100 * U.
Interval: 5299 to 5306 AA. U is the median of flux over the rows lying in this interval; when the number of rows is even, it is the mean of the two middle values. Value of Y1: 7404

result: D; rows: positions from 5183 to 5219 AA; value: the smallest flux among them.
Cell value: 51.07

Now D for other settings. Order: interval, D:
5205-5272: 56.19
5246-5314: 56.19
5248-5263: 62.02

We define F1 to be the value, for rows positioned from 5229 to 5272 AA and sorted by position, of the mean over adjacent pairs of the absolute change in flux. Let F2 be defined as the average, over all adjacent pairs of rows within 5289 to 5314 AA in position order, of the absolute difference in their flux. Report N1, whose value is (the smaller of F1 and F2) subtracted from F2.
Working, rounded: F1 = 3.0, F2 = 2.1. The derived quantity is 0.00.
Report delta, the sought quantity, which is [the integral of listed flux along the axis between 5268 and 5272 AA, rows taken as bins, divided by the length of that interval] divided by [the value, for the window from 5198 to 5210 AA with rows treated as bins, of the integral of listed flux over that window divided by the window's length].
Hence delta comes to 0.99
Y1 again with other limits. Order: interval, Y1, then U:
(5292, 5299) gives 7081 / 70.8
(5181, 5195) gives 5573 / 55.7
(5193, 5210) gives 5899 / 59.0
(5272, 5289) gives 6932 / 69.3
